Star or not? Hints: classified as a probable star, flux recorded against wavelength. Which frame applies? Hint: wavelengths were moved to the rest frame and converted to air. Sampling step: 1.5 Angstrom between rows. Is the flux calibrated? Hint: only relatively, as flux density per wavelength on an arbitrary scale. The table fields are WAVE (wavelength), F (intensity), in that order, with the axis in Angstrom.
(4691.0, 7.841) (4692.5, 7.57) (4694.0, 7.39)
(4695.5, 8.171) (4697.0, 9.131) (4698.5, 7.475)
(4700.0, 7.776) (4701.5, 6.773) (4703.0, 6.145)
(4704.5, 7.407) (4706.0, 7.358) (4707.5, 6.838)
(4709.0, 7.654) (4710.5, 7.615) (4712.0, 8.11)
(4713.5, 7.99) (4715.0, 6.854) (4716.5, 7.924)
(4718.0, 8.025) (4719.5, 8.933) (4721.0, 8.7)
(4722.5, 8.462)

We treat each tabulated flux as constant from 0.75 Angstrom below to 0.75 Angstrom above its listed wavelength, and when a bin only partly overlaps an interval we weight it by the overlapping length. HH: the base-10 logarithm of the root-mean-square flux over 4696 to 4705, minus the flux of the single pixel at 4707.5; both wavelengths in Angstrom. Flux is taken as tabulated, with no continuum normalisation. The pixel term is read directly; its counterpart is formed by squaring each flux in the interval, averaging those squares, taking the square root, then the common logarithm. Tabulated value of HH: -6.0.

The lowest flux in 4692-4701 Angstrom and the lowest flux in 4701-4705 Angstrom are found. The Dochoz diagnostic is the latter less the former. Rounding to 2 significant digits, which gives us -1.2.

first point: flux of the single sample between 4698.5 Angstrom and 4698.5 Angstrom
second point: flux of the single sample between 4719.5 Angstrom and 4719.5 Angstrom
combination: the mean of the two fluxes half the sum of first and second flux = 8.20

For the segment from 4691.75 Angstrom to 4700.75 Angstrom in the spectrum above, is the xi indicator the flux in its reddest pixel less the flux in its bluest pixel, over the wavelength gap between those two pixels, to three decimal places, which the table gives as 0.027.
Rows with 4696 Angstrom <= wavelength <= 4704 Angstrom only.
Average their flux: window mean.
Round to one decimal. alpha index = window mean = 7.5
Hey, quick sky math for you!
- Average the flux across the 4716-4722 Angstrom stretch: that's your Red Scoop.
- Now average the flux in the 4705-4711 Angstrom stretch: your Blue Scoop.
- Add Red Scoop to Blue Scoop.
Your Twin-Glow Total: 15.8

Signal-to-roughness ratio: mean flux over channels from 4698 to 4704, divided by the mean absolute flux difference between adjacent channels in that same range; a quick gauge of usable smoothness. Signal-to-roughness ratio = 11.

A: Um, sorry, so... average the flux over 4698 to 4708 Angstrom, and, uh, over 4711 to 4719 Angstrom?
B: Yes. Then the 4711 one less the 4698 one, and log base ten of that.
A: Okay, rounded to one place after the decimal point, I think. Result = -0.2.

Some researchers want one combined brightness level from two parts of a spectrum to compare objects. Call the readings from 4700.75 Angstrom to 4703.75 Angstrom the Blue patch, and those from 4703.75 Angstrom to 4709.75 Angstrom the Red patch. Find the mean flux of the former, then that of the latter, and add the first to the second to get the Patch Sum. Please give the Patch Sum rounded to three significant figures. 13.8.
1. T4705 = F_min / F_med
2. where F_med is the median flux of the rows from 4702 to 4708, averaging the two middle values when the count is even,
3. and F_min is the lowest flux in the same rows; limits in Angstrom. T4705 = 0.866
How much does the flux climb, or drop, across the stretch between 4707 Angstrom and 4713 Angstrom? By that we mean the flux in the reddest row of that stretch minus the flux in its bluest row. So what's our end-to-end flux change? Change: 1.3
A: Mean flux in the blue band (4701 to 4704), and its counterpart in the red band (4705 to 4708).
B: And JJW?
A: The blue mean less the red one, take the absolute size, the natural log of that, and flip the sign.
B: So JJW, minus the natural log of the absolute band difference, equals 0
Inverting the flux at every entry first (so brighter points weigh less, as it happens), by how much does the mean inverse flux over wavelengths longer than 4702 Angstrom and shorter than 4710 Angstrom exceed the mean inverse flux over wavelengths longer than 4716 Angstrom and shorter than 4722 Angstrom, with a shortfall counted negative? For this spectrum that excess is 0.023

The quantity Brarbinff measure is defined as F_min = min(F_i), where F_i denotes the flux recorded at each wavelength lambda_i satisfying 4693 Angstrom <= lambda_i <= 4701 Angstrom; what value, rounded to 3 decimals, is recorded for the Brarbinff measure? 7.390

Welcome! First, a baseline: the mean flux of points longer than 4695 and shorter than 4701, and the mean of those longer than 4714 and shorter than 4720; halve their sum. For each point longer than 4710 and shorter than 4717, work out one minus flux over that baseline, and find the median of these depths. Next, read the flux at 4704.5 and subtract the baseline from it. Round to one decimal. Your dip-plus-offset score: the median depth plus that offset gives -0.6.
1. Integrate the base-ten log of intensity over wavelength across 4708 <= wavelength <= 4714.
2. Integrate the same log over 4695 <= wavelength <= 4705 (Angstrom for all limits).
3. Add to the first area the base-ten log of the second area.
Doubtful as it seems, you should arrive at 6.3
